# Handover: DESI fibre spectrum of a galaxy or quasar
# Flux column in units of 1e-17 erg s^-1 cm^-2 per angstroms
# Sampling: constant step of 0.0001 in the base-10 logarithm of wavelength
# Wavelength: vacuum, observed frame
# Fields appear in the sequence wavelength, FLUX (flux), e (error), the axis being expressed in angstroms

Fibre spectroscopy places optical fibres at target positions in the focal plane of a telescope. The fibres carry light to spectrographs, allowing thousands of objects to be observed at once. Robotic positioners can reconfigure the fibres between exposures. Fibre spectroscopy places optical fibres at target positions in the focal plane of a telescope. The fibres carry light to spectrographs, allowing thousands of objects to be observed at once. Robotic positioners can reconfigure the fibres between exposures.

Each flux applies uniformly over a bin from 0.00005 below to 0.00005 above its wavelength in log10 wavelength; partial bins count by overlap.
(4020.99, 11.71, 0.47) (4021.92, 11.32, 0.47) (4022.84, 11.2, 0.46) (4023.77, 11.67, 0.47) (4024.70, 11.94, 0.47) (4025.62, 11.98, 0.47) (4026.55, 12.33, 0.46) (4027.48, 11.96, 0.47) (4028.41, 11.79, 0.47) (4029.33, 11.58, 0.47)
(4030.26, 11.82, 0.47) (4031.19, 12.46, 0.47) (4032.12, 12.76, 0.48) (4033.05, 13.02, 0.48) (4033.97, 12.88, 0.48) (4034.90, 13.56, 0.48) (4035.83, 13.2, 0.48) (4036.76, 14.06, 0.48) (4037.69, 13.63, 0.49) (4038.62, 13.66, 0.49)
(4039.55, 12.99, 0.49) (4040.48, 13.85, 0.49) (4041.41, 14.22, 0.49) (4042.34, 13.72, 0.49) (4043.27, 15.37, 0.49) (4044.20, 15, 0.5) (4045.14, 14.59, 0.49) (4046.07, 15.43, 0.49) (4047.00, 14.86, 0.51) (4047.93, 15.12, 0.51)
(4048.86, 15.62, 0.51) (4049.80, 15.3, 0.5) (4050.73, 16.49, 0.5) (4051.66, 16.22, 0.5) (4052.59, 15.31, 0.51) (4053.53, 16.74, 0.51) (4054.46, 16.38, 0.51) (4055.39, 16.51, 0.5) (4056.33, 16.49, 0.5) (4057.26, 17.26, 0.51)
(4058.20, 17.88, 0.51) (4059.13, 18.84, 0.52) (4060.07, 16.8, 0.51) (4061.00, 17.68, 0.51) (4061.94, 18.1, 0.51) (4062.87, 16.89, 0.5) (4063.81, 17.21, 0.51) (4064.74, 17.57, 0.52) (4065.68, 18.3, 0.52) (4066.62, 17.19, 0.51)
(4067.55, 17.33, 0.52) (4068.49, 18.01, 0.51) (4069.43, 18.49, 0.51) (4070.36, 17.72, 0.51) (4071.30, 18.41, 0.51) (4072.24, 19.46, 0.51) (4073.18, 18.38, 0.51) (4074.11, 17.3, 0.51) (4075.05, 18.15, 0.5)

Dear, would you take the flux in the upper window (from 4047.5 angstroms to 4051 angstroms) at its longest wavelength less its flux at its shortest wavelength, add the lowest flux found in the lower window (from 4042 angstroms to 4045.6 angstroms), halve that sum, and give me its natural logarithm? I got 2.02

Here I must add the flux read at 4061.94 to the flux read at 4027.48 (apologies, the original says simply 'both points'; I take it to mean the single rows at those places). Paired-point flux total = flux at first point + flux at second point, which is 30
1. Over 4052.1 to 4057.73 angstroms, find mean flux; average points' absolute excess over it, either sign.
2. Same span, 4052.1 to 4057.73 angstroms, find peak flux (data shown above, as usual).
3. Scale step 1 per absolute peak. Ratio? 0.023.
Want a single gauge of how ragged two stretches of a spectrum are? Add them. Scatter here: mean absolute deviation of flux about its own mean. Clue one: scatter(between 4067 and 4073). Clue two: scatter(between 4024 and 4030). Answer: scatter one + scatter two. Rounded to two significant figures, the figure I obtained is 0.71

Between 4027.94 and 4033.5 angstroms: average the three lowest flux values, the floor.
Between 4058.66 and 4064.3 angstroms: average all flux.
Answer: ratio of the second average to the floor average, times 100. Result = 150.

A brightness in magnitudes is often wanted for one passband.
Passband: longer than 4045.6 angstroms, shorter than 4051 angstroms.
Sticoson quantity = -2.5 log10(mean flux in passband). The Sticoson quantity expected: -2.97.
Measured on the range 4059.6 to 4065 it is -3.10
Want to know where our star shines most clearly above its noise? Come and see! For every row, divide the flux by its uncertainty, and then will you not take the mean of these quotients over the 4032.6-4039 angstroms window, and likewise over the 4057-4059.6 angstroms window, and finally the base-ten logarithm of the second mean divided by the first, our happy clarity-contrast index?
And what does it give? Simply 0.10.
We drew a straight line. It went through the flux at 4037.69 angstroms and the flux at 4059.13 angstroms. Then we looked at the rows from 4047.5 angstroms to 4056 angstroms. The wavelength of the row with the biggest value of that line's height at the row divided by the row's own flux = 4052.59 angstroms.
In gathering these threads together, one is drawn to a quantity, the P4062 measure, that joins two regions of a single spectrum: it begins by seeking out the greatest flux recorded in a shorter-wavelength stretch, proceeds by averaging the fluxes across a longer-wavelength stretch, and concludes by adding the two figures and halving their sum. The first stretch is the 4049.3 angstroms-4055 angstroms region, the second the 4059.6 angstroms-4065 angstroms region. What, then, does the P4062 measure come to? 17.1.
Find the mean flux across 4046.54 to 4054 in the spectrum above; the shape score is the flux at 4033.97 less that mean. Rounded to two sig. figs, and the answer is -2.8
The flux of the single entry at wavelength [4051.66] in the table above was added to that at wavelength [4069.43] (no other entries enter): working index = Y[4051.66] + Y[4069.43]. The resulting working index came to 35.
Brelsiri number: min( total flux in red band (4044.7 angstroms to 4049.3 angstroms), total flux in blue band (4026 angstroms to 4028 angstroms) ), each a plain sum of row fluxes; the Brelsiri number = 24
